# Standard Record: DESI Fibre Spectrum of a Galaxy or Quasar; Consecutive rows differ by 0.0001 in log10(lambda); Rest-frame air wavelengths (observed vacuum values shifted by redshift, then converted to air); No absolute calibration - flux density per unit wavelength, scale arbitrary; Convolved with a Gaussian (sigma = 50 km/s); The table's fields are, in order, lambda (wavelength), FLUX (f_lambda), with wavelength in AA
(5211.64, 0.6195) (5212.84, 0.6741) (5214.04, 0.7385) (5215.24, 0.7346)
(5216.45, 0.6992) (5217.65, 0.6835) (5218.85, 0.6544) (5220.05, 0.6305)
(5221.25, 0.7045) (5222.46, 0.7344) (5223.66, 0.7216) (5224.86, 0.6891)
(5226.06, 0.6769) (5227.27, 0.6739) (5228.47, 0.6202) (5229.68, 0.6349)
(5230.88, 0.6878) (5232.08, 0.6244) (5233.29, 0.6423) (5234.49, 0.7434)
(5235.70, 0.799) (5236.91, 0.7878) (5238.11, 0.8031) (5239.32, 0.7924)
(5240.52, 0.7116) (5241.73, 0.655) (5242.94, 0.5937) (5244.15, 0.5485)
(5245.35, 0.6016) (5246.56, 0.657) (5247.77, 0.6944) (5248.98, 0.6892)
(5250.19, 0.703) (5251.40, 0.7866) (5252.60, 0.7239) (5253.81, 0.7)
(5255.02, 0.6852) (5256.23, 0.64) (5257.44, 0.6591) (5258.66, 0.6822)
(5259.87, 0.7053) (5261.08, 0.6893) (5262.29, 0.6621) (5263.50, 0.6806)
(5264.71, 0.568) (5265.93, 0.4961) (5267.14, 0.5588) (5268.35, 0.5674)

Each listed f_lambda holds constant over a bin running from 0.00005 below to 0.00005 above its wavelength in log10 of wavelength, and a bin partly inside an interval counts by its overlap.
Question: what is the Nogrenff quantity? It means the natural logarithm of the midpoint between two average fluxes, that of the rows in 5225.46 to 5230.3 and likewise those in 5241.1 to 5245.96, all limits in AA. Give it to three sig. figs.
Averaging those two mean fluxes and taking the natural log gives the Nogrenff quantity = -0.469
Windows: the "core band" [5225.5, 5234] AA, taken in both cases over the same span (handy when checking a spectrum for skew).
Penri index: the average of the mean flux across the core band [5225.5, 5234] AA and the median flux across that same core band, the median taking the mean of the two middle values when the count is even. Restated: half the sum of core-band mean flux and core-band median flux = 0.647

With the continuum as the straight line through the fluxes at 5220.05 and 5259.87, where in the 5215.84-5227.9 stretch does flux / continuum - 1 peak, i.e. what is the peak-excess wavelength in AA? 5222.46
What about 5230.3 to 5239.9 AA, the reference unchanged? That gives 5235.70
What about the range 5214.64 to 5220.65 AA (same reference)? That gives 5215.24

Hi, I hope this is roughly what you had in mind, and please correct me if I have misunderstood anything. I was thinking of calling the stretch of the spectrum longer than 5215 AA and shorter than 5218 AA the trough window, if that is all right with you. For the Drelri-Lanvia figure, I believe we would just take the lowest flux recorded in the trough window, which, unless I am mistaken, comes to 0.6835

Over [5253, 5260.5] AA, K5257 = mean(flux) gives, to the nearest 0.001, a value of 0.679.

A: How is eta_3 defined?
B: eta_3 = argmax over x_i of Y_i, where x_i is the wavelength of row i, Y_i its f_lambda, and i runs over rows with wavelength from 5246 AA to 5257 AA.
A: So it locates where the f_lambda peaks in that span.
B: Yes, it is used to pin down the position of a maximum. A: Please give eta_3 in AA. 5251.40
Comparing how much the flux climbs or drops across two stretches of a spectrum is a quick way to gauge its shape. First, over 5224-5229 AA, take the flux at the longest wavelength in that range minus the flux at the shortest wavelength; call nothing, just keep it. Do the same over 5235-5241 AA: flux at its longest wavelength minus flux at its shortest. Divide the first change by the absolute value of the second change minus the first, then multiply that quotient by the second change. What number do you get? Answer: 0.33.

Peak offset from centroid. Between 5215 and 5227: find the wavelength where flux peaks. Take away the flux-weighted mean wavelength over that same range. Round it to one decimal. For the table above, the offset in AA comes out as -5.4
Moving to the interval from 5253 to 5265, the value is 0.7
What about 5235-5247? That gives -2.6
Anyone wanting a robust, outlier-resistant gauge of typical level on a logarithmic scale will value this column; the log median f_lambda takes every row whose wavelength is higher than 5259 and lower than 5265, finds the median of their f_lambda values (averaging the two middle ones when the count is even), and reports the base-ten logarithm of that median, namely -0.167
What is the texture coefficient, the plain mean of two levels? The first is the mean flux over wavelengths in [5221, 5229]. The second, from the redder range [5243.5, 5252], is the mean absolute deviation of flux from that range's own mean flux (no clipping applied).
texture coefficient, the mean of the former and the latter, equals 0.373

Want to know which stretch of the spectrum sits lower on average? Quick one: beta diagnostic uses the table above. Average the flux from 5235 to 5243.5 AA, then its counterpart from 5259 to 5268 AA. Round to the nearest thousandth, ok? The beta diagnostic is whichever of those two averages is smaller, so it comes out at 0.623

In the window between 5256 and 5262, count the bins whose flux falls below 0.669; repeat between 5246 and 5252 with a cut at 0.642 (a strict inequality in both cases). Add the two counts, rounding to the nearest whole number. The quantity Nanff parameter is 2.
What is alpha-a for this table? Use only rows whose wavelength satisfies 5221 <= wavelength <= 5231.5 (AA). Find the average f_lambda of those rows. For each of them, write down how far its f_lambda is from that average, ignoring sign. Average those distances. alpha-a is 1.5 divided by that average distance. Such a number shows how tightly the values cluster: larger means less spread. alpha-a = 54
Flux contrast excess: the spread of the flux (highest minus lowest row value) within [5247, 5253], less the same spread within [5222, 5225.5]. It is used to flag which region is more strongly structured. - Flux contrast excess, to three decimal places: 0.052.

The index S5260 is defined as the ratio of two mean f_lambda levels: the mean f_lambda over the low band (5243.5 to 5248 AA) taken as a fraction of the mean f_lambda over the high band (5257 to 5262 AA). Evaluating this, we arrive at 0.91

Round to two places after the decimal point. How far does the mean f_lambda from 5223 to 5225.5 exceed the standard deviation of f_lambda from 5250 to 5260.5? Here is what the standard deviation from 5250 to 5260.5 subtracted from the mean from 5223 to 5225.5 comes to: 0.67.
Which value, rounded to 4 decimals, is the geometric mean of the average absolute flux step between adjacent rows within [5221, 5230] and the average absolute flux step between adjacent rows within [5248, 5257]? 0.0304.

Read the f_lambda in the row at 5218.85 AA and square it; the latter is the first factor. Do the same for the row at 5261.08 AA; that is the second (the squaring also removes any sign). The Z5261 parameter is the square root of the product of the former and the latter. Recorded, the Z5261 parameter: 0.451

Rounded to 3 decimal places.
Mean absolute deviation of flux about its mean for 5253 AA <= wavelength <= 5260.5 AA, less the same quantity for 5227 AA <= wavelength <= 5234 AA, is -0.003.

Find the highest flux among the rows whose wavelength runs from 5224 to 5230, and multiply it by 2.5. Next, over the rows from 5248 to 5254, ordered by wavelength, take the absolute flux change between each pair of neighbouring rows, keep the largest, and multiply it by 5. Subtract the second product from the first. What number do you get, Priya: 1.30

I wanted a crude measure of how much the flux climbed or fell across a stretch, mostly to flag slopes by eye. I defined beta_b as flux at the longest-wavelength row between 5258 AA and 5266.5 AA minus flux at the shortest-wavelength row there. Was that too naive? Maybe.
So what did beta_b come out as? -0.19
